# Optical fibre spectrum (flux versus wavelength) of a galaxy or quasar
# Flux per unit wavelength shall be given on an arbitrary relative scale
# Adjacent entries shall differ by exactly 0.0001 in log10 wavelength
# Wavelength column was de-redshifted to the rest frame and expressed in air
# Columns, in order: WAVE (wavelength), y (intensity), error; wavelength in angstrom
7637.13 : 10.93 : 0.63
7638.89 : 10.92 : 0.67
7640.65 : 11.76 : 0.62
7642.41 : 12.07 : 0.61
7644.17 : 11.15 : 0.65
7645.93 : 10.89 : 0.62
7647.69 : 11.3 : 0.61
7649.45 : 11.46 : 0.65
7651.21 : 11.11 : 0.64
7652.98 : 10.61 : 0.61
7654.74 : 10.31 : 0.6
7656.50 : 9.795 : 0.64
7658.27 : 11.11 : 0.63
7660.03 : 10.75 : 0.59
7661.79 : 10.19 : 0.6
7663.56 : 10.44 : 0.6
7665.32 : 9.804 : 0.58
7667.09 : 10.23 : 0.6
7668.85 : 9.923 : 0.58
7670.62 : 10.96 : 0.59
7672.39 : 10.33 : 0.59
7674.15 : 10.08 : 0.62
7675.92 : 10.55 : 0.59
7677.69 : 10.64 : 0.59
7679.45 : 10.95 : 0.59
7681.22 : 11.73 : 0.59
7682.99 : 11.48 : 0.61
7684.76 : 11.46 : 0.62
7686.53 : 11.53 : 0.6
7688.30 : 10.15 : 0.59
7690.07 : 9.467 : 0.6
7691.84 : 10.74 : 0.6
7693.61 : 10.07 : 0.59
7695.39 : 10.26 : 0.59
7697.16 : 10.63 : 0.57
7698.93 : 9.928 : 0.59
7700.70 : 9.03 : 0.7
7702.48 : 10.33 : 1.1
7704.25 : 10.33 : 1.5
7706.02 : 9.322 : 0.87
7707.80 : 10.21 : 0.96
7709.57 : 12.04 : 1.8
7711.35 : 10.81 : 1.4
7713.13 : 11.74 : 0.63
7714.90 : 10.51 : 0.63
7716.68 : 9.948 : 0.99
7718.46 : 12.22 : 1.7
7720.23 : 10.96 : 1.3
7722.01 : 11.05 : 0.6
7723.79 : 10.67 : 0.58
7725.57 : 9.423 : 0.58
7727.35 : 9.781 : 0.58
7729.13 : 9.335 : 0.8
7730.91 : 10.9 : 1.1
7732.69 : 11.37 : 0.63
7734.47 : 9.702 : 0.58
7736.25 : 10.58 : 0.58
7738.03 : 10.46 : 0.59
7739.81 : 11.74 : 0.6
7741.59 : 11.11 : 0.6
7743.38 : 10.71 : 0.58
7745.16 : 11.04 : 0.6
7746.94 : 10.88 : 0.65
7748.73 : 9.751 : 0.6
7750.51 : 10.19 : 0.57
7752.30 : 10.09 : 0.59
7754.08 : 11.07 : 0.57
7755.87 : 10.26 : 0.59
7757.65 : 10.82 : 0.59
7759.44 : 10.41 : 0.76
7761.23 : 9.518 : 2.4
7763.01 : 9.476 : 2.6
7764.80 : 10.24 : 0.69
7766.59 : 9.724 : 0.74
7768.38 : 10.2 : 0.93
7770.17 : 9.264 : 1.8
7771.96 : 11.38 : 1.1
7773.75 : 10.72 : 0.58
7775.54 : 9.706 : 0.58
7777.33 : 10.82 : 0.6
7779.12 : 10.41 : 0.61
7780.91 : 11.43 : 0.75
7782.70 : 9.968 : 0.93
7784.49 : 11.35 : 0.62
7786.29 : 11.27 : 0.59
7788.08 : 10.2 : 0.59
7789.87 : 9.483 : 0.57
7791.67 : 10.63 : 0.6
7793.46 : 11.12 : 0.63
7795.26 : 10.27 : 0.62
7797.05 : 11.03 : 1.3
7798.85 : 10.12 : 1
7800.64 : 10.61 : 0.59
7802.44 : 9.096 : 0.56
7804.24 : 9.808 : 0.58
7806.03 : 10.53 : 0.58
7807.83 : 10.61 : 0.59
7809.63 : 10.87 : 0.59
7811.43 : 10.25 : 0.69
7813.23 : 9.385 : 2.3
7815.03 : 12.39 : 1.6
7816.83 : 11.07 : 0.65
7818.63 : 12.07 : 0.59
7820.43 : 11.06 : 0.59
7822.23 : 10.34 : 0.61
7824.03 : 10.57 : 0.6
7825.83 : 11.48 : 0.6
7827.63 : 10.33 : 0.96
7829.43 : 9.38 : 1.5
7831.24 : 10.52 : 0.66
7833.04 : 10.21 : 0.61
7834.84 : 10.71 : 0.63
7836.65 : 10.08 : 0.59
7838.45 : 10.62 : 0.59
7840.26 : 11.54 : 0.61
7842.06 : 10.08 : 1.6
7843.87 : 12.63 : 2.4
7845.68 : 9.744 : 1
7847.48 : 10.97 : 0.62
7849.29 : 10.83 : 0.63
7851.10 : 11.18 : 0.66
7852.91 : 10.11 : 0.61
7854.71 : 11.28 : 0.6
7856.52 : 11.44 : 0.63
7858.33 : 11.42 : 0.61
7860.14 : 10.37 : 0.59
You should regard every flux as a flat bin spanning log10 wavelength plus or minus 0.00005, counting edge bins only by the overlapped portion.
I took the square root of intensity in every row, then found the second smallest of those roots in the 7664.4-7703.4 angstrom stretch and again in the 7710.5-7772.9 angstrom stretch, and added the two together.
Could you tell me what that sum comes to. 6.13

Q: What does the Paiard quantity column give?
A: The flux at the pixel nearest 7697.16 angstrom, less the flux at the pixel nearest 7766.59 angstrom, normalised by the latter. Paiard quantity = 0.09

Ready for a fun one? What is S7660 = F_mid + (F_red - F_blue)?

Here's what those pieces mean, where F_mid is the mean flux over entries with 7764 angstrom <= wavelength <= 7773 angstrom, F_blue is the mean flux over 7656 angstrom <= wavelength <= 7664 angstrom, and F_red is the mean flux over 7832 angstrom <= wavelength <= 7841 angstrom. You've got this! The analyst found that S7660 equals 10.3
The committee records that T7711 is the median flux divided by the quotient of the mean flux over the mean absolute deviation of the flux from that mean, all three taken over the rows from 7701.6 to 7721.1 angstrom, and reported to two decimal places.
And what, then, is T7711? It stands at 0.70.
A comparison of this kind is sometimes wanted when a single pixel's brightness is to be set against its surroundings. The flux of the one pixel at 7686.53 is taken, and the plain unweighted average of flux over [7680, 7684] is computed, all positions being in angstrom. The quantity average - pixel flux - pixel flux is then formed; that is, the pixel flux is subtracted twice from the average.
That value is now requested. -11.5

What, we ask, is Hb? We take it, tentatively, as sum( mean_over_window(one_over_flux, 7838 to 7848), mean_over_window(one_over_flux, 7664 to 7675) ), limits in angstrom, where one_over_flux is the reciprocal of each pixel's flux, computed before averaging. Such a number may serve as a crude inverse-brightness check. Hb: 0.190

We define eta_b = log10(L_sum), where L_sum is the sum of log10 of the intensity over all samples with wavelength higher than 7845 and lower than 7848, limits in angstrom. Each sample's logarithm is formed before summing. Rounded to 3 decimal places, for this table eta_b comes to 0.307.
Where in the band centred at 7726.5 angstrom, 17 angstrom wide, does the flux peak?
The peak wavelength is 7718.46 angstrom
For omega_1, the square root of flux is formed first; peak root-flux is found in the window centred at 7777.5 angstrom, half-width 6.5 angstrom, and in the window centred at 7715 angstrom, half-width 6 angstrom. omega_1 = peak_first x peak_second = 11.8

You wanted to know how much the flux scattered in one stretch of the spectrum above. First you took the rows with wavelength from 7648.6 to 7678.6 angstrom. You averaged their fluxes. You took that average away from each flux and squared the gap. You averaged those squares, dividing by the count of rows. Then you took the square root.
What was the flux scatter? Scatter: 0.47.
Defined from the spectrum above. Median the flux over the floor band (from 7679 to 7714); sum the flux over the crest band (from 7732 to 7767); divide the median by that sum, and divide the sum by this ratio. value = 4174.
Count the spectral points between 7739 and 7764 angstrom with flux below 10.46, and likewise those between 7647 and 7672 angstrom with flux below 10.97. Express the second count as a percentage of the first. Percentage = 143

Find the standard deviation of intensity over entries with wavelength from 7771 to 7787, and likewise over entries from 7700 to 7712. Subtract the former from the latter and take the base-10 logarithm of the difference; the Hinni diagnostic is -0.5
